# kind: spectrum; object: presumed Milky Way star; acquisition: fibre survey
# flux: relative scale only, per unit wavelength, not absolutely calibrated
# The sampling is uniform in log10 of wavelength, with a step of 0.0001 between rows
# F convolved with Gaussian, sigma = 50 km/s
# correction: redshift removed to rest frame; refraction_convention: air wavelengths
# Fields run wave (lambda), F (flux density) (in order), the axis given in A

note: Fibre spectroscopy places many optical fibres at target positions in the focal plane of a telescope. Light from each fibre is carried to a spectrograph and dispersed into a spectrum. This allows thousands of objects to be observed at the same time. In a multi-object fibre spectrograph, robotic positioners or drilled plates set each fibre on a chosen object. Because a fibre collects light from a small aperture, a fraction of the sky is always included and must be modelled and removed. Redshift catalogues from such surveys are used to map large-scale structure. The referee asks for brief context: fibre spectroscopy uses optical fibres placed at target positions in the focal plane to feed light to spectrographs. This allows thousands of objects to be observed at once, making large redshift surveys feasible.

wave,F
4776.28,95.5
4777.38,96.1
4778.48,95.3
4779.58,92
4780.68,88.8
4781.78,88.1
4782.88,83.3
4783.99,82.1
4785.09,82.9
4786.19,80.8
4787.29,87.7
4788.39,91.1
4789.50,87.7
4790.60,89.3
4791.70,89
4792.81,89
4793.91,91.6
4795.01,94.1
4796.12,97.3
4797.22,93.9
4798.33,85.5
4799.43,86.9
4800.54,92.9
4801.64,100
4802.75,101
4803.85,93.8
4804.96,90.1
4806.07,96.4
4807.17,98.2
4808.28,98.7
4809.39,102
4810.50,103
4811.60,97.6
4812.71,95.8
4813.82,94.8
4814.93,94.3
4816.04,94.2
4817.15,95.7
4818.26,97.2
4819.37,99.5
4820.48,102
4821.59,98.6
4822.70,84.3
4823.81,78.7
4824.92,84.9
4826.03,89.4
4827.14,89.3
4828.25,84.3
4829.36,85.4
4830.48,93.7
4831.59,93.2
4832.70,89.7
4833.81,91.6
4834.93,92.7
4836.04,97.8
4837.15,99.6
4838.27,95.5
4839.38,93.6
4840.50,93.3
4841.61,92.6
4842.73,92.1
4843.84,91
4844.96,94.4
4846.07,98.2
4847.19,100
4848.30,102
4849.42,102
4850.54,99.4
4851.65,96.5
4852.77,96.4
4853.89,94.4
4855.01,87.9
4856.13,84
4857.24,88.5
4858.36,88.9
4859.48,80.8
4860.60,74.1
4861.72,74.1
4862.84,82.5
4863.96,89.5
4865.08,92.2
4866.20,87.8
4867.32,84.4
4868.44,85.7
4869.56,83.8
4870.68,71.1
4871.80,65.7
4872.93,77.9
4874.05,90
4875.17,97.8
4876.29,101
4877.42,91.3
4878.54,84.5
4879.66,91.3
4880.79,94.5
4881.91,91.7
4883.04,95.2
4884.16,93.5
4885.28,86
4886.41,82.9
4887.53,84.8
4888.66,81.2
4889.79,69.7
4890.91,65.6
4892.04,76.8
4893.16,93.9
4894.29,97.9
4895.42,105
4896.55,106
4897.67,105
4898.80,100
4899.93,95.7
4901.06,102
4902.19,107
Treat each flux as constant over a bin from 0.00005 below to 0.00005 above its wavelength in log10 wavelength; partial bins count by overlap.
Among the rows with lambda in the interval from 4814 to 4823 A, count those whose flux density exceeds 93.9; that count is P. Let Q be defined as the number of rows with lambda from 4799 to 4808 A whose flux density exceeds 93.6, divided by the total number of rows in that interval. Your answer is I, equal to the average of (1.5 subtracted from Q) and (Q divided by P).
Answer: -0.39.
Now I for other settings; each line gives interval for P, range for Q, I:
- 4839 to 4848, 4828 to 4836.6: -0.58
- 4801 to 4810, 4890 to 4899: -0.31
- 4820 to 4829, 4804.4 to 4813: -0.09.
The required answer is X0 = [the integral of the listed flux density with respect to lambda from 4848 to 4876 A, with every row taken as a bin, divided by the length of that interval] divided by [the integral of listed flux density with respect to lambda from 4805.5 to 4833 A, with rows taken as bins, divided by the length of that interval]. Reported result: 0.93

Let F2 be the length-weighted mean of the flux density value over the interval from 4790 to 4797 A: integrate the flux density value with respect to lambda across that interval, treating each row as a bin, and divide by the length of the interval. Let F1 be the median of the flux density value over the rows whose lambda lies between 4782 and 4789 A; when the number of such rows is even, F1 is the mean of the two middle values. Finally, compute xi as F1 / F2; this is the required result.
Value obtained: 0.90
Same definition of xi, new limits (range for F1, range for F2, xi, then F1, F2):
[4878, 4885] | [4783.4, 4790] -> 1.09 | 93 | 85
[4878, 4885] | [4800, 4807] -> 0.97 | 93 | 96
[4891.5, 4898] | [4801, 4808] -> 1.05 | 101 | 97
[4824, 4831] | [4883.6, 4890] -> 1.04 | 87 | 84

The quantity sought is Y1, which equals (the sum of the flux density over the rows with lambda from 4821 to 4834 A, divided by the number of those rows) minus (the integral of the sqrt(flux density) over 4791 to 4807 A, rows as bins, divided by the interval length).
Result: 79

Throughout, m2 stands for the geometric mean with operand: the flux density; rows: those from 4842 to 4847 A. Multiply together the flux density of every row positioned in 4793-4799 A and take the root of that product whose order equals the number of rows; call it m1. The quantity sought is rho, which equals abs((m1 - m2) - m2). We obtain 95.4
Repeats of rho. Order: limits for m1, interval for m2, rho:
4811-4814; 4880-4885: 91.4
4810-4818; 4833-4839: 94.3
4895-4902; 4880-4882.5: 84.0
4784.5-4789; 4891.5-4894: 84.3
